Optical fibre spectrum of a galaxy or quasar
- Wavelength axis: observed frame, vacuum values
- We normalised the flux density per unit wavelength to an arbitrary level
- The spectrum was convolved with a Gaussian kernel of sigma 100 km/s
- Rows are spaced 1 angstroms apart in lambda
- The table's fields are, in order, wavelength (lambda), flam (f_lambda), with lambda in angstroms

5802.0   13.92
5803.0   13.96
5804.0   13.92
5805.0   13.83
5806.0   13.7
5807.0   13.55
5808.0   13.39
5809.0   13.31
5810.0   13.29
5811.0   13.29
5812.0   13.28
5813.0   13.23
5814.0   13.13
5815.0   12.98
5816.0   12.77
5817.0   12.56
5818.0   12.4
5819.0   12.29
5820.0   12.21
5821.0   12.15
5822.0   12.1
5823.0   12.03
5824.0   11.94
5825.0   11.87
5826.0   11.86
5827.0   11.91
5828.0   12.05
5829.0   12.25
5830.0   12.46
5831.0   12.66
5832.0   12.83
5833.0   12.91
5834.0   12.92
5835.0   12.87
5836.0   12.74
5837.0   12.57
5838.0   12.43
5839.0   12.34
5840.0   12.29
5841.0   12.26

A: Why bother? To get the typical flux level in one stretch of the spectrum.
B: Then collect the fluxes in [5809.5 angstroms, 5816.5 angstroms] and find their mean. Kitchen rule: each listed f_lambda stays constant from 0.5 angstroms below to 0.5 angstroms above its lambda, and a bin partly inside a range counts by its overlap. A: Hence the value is 13.1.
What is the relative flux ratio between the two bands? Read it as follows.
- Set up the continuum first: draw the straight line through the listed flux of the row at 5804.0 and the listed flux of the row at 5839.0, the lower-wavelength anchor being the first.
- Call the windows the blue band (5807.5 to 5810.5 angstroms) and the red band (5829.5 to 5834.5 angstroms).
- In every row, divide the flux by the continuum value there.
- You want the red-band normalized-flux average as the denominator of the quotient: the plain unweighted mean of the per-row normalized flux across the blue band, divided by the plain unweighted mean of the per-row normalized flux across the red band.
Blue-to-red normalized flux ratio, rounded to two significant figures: 0.97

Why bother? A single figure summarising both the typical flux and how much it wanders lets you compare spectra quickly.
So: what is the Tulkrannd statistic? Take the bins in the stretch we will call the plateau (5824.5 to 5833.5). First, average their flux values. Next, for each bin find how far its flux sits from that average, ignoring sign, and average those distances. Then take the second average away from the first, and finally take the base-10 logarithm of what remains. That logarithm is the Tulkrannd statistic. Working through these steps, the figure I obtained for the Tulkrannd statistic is 1.08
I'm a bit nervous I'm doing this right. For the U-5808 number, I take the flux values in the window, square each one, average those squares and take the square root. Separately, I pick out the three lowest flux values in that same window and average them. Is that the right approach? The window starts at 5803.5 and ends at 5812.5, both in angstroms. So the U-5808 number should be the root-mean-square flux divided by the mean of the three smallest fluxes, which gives 1.02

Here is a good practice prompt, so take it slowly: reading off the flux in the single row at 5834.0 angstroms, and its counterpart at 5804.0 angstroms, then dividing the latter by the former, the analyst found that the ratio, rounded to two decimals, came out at 1.08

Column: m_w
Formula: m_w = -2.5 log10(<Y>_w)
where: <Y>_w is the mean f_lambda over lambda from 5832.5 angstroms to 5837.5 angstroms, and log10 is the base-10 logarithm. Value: -2.77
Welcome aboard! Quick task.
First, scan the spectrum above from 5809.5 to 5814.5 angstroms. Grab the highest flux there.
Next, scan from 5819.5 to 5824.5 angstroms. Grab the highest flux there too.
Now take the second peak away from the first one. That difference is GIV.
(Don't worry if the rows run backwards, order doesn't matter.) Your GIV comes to 1.1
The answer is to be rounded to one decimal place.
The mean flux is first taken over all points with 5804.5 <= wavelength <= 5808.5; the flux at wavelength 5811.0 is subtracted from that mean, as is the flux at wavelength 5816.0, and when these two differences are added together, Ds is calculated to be 1.2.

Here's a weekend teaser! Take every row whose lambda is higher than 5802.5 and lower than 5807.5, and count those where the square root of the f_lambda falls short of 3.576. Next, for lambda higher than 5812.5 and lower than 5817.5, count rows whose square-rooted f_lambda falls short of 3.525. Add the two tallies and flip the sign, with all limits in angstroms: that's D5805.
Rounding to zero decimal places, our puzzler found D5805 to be 0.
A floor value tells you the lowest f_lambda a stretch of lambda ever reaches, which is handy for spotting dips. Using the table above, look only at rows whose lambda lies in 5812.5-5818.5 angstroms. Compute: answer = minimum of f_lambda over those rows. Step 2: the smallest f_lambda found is 12.4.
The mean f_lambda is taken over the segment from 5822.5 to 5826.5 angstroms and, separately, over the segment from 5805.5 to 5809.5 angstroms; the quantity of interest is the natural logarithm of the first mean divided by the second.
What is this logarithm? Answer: -0.12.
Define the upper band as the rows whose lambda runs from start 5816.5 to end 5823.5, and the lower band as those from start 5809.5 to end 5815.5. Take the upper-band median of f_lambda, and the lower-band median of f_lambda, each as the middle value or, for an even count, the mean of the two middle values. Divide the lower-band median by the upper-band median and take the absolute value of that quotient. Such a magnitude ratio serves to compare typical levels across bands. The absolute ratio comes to 1.09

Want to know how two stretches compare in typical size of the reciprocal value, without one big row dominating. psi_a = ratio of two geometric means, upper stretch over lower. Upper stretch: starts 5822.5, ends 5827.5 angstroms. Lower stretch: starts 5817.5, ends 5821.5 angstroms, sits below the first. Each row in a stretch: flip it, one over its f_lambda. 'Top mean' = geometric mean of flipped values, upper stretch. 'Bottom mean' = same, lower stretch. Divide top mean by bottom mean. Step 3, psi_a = 1.03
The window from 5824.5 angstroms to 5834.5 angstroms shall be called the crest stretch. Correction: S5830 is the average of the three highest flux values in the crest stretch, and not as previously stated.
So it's 12.9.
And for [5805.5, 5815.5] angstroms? 13.5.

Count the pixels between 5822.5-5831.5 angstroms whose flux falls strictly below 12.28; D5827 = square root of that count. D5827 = 2.6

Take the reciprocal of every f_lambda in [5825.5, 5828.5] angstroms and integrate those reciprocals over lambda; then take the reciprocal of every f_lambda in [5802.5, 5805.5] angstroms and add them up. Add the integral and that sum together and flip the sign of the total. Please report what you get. -0.467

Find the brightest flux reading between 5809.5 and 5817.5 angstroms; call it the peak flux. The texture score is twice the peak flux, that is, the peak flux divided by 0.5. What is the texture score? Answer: 26.6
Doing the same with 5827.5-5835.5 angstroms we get 25.8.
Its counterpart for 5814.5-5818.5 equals 26.0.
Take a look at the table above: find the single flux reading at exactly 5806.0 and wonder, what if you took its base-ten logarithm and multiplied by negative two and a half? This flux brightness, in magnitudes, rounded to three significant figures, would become -2.84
